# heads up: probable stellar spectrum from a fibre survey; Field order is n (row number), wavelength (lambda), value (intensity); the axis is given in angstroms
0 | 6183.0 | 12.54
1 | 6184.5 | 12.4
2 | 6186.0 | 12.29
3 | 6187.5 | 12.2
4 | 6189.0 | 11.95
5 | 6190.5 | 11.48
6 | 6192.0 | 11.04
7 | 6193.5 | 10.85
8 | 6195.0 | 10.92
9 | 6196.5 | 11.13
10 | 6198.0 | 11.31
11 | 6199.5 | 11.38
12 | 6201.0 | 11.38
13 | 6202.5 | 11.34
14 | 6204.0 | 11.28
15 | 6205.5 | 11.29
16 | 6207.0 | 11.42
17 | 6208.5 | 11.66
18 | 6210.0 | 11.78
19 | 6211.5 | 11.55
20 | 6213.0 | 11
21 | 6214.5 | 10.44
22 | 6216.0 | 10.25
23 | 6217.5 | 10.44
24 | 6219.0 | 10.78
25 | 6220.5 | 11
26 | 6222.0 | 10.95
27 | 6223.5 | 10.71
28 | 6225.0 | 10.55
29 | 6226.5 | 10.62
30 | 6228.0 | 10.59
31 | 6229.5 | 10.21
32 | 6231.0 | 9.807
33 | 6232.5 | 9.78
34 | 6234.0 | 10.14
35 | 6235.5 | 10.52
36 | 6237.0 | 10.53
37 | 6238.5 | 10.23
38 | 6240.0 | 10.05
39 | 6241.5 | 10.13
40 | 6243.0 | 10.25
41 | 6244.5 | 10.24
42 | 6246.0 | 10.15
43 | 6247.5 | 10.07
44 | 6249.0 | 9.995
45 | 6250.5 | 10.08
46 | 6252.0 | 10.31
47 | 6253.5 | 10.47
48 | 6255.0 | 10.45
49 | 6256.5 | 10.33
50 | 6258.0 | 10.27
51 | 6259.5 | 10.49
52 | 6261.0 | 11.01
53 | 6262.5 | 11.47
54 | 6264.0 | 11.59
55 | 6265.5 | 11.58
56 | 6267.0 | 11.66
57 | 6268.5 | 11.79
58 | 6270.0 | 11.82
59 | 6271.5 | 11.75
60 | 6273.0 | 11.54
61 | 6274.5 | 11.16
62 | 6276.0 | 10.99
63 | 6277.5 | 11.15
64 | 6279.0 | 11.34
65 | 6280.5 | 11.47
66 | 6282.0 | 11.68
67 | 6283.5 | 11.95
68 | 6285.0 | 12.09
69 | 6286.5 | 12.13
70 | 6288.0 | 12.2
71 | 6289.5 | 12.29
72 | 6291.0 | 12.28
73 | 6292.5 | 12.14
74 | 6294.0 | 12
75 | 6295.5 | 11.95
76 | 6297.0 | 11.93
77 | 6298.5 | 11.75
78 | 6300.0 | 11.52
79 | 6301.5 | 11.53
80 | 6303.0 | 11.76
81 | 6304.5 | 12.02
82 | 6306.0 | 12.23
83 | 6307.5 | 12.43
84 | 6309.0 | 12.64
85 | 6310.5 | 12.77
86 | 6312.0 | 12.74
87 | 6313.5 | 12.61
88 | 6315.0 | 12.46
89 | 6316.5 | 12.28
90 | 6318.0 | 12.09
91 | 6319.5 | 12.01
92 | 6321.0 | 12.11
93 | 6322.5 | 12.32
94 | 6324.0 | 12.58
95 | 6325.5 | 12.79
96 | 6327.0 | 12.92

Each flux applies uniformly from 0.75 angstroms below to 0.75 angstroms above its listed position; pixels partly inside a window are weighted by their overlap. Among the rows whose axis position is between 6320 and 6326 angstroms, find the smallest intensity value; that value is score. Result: 12.11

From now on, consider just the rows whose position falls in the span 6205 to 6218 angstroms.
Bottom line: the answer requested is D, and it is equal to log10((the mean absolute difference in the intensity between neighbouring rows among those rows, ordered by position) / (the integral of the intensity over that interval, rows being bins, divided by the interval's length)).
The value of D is -1.60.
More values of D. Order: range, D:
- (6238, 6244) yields -1.90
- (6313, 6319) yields -1.85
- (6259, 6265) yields -1.48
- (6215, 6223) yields -1.73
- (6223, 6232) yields -1.70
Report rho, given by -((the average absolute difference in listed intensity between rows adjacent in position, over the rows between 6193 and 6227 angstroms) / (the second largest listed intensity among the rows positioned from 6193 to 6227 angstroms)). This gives -0.015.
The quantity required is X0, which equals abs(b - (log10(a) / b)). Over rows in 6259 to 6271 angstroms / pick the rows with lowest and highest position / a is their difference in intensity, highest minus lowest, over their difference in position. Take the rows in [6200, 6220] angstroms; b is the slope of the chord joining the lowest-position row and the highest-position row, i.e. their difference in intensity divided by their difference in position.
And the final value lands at 27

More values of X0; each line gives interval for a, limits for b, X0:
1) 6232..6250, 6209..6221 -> 25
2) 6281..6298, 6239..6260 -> 79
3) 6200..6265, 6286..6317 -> 495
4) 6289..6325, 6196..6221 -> 383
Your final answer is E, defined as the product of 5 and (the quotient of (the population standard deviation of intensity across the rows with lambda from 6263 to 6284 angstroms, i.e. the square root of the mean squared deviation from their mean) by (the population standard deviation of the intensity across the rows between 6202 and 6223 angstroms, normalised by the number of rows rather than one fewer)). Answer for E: 3.0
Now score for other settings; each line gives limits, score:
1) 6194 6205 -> 10.92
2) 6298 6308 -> 11.52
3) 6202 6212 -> 11.28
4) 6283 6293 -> 11.95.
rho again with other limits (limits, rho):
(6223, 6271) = -0.014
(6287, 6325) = -0.011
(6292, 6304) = -0.010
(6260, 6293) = -0.012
